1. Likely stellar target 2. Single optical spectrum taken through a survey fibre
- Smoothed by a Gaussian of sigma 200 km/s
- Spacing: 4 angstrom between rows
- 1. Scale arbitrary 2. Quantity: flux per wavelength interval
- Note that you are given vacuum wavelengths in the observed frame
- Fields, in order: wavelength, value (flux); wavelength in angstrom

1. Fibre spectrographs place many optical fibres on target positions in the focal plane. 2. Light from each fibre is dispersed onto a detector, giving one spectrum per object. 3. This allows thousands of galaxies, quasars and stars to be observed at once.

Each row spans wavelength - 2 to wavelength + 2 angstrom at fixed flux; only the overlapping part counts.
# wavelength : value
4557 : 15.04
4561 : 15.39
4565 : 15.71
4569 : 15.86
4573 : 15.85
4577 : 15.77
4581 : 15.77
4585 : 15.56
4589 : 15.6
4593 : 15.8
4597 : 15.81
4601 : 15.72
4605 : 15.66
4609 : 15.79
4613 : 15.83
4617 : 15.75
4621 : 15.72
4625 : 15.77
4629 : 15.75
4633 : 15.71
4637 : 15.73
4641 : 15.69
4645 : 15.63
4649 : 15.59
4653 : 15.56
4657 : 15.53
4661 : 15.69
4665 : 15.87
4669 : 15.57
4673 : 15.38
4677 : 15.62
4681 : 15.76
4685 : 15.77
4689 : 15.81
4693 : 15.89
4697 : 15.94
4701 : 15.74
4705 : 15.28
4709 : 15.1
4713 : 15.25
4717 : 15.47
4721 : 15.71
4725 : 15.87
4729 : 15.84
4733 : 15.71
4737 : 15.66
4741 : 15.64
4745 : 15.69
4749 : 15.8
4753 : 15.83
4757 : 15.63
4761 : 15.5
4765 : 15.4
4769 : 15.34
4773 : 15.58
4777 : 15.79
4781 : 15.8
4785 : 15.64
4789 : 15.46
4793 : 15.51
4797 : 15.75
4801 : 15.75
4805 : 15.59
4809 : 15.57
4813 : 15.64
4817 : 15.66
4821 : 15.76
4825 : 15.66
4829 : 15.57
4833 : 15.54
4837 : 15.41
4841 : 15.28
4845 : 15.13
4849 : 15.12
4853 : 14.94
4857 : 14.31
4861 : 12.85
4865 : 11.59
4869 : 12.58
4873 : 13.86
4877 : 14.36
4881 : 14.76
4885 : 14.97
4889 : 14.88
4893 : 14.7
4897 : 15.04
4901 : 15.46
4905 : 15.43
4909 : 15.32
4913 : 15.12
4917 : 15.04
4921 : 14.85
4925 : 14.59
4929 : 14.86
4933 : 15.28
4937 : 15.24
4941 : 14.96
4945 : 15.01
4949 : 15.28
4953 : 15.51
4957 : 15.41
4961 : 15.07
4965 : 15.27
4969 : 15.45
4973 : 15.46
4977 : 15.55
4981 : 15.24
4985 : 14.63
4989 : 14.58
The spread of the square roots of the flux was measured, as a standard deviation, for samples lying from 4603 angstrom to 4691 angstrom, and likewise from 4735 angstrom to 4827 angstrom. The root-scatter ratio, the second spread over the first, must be 1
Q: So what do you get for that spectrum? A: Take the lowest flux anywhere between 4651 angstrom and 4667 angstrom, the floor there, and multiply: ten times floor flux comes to 155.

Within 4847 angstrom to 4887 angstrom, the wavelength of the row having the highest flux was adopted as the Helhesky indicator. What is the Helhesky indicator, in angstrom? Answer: 4849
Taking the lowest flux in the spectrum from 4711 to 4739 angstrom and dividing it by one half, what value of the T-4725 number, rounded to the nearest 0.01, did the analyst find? 30.50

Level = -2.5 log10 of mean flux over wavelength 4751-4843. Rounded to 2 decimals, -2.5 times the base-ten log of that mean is -2.98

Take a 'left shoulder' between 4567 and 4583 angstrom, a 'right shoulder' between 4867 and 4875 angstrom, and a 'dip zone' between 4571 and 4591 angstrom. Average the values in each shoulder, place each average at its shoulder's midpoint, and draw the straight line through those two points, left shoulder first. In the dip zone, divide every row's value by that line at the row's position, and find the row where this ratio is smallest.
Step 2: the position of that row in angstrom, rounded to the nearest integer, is 4585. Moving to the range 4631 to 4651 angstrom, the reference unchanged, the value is 4633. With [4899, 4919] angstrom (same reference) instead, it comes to 4917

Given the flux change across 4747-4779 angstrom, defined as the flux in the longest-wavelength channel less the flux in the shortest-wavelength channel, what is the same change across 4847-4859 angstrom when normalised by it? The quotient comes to 81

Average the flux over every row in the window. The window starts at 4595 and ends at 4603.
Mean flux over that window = 15.8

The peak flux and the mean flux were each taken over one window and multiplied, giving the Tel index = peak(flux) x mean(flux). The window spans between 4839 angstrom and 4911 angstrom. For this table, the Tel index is 223.8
